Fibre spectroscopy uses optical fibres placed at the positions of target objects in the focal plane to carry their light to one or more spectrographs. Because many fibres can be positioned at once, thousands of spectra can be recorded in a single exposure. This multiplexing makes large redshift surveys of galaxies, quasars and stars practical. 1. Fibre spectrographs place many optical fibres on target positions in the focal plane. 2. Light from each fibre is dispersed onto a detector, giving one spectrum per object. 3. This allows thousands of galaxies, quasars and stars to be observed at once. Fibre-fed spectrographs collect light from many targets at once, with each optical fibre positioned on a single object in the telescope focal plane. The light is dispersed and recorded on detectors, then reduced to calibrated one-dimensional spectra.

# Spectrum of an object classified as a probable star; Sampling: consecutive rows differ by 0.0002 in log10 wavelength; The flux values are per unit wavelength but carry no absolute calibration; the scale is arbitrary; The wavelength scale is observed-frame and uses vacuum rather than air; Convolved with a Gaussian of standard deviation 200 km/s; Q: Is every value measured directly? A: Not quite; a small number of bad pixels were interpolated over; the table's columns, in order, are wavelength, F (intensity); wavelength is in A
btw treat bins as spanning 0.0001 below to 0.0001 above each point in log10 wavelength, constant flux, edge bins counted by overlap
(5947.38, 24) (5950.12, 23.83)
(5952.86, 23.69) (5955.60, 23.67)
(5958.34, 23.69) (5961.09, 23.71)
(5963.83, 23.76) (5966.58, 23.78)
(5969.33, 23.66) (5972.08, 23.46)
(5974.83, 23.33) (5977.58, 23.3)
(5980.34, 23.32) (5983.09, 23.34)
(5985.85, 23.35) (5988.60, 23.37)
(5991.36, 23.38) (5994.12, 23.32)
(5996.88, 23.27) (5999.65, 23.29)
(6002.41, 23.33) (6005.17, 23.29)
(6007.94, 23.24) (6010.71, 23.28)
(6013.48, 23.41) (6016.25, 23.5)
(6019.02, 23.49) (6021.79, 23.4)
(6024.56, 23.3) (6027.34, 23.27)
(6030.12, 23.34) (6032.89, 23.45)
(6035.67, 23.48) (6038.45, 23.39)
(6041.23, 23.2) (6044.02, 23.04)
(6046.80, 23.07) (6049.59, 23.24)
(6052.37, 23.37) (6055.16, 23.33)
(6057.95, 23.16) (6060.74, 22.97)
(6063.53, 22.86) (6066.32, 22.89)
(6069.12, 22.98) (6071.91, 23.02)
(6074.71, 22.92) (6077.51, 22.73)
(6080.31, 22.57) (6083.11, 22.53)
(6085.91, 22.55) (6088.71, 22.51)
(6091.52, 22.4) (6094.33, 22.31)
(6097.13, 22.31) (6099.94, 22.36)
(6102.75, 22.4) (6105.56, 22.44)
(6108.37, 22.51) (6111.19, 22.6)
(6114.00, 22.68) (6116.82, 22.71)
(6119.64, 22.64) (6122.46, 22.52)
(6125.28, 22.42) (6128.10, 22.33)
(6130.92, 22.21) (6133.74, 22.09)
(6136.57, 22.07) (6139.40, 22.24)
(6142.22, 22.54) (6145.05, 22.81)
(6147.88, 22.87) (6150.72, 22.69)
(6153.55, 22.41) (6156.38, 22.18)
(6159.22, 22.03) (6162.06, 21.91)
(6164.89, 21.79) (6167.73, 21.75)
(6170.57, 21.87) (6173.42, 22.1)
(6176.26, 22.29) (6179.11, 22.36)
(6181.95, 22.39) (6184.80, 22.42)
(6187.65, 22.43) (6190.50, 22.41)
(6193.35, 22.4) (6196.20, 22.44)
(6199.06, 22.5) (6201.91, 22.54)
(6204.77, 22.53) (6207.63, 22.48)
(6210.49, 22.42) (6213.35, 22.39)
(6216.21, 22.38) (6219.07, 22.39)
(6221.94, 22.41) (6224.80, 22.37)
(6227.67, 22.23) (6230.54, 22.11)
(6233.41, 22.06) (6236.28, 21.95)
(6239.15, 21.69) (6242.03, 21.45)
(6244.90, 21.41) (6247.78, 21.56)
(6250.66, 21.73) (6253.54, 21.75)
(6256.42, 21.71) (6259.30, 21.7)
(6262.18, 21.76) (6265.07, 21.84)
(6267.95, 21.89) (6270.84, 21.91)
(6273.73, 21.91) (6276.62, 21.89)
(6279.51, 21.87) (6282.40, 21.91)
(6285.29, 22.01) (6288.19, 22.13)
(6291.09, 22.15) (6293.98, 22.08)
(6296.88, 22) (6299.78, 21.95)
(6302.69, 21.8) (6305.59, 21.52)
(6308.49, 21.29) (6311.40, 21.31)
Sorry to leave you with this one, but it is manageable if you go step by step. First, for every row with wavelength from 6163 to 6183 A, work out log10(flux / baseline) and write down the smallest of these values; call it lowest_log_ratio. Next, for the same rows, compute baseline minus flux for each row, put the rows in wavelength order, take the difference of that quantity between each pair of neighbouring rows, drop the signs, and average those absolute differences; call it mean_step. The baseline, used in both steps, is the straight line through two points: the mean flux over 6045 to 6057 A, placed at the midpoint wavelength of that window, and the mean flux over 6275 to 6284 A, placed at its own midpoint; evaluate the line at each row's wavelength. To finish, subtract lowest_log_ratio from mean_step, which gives 0.140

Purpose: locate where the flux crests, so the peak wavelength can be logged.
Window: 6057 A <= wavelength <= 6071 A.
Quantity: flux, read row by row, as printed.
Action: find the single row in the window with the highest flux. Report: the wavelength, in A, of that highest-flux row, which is 6057.95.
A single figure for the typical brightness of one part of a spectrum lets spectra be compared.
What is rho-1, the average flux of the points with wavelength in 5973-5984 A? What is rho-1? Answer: 23.3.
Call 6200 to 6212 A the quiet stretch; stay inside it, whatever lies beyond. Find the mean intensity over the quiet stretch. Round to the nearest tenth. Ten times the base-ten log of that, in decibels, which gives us 13.5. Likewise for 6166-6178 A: 13.4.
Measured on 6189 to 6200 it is 13.5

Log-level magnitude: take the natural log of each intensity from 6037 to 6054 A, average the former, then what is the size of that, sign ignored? 3.145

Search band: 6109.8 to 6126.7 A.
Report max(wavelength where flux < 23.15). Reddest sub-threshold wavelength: 6125.28 A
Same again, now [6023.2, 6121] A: 6119.64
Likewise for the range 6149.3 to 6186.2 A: 6184.80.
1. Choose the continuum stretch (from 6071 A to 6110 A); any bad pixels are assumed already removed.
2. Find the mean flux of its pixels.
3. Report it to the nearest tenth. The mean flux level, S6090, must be 22.5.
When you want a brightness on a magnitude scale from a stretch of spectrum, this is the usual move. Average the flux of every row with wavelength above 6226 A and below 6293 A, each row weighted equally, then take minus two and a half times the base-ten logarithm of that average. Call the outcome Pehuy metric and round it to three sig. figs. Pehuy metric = -3.35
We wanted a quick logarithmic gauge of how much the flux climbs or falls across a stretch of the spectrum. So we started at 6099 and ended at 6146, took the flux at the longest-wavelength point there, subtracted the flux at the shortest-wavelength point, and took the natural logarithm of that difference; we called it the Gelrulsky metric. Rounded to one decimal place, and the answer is -0.8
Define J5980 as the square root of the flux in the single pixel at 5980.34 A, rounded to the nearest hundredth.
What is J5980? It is 4.83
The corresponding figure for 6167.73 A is 4.66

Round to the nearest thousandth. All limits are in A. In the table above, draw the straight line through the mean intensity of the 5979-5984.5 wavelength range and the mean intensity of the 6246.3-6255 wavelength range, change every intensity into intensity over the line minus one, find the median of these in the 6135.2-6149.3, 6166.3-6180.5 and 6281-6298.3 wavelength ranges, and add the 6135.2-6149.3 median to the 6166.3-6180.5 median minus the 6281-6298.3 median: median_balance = -0.023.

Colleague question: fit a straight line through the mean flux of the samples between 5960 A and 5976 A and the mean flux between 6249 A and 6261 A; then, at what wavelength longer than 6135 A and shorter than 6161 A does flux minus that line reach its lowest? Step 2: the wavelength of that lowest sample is 6136.57 A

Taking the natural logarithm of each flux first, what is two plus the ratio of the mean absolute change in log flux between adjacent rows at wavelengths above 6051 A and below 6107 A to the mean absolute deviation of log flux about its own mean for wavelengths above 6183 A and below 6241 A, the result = 2.5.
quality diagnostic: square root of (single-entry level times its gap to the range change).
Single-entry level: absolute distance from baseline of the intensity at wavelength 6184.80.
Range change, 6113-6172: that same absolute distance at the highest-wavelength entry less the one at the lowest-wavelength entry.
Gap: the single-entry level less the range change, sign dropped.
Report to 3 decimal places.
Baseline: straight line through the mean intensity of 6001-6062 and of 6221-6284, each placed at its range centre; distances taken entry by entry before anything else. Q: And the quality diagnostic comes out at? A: 0.194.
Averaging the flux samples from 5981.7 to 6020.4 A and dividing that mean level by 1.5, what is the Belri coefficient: 15.6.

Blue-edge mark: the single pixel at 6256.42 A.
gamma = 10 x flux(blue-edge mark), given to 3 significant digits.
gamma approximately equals 217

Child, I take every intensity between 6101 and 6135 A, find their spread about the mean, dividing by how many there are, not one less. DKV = 0.2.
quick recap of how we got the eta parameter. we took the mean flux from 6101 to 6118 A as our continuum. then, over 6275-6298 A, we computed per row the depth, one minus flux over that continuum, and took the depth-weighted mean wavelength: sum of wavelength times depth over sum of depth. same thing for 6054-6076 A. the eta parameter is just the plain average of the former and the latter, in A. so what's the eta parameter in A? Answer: 6174.7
